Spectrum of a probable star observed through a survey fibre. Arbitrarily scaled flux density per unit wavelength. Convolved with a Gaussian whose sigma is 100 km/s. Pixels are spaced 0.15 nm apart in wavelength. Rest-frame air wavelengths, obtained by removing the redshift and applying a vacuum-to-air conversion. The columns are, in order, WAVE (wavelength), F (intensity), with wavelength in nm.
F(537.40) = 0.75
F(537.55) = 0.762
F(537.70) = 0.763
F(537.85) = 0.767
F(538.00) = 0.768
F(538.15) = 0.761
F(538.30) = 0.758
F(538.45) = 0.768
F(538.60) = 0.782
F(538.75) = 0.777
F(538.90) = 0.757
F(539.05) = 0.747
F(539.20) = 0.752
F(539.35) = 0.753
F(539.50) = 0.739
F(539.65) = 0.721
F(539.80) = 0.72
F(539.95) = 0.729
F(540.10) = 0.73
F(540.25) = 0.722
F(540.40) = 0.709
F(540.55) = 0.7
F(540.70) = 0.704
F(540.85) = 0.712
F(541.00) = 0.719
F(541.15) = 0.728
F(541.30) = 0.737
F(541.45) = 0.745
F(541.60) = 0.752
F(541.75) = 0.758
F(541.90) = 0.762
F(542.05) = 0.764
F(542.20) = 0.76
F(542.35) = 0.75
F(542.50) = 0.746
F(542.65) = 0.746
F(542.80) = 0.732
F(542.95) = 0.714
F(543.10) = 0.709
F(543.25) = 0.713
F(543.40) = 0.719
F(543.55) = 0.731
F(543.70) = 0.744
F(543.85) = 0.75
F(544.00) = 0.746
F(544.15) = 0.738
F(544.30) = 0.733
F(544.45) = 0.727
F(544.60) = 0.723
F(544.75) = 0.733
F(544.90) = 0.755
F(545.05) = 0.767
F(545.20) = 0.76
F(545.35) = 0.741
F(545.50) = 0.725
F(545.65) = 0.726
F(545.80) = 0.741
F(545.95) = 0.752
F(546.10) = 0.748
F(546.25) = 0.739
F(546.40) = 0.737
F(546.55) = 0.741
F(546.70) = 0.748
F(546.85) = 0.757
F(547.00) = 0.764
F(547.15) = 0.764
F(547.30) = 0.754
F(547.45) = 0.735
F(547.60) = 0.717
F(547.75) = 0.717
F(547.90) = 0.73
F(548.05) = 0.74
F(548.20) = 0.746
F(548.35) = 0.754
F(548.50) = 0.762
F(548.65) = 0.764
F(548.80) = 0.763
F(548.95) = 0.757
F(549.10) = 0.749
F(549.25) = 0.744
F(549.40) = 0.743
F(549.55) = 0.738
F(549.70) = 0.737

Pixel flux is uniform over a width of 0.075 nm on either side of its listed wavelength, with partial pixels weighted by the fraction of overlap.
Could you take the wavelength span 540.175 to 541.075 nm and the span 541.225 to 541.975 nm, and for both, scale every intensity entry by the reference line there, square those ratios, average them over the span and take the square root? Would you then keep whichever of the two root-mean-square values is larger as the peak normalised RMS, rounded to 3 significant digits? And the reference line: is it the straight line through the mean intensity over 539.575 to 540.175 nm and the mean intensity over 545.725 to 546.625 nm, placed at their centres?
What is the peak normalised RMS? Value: 1.03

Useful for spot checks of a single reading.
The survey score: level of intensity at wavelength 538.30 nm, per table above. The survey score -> 0.758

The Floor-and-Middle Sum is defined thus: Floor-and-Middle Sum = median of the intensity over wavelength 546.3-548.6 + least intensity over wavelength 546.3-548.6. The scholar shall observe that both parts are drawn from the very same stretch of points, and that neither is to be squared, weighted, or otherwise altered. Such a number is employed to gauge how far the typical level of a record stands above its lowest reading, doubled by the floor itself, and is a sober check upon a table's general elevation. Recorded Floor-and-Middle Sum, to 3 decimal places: 1.463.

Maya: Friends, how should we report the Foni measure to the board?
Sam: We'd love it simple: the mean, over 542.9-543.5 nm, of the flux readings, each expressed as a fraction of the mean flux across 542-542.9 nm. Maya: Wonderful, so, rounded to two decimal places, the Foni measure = 0.95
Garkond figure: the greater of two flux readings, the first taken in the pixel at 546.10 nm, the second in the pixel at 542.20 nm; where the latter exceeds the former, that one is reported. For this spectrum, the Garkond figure 0.760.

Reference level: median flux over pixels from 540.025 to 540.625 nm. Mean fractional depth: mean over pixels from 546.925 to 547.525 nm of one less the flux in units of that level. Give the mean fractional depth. -0.054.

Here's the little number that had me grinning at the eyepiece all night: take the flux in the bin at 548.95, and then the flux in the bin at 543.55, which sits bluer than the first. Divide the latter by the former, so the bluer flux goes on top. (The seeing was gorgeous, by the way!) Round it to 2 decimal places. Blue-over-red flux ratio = 0.97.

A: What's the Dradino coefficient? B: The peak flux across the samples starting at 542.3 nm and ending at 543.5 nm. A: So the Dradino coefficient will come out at 0.75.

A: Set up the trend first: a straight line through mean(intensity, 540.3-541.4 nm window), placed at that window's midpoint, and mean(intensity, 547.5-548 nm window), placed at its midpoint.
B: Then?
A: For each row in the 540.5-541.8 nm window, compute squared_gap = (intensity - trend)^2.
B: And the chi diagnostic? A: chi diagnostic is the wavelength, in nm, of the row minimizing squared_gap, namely 541.00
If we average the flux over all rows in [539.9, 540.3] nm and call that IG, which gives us 0.727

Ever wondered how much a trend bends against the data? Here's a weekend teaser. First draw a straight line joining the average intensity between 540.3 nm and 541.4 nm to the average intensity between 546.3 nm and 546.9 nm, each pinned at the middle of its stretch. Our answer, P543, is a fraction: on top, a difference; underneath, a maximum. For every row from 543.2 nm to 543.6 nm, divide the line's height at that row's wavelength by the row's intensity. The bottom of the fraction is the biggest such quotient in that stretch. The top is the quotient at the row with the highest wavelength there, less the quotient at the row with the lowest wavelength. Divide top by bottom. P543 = -0.023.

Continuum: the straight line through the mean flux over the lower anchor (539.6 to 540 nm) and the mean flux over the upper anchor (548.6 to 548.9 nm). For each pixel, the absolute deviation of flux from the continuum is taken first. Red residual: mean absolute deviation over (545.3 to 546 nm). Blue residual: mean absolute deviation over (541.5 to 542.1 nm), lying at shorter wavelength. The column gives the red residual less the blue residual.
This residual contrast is -0.01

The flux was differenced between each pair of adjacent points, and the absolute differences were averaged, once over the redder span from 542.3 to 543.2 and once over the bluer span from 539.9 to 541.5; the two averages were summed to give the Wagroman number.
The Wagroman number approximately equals 0.0158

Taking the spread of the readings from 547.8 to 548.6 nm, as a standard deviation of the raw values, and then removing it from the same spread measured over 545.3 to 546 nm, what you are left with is -0.001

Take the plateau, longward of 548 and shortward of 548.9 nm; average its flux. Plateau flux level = 0.755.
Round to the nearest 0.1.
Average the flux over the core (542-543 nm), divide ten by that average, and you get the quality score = 13.4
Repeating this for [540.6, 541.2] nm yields 14.0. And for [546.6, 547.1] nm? 13.2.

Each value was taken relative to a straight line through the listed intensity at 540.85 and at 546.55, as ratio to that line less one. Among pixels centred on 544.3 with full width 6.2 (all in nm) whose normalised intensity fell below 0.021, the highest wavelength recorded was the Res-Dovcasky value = 547.30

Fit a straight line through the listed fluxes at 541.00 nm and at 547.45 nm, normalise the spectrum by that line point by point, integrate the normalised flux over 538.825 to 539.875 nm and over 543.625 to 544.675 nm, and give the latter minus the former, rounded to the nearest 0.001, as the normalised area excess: -0.024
